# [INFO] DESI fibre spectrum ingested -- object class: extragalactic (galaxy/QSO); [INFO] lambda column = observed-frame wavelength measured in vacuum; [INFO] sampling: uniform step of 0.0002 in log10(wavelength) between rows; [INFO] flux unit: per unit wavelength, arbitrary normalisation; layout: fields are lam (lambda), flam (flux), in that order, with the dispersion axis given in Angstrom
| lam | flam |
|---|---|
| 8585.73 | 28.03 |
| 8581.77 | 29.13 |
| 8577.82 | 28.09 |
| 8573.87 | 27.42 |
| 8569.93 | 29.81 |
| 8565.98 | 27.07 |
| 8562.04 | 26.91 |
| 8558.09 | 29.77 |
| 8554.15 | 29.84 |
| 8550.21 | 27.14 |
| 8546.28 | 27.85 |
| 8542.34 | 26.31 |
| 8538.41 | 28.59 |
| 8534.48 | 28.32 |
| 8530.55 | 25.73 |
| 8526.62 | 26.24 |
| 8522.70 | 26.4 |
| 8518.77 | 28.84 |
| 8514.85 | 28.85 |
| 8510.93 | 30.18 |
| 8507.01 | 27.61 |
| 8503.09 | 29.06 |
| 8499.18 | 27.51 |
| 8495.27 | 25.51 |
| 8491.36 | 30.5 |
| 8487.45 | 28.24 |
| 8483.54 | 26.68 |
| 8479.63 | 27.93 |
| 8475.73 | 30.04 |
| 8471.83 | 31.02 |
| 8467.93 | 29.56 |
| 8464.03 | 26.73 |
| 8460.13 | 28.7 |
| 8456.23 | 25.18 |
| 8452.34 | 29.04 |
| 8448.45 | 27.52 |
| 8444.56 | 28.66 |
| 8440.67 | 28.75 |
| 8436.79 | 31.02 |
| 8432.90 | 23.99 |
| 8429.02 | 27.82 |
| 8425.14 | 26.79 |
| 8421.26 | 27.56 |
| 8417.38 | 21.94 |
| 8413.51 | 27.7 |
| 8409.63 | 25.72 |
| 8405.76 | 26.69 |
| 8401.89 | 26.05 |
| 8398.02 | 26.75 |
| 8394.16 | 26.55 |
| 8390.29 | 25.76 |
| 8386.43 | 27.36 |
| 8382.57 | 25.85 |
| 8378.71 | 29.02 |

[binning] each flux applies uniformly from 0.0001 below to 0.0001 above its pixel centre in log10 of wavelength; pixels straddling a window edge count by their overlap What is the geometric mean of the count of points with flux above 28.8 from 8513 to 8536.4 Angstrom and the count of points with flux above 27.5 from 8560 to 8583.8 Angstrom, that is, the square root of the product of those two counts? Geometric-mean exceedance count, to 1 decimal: 2.4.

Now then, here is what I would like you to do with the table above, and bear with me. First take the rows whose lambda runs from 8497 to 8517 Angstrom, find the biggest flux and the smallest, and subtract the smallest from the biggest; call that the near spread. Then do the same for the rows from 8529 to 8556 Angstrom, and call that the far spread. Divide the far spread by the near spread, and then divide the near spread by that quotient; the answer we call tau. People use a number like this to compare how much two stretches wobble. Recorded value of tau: 2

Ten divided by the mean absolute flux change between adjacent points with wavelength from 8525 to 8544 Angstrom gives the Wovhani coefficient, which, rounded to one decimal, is 7.1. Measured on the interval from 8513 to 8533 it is 12.8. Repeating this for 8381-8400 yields 9.8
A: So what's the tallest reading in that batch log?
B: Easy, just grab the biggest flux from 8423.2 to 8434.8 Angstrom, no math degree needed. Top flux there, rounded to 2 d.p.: 27.82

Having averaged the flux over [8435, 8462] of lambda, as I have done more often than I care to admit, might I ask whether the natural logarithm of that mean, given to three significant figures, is 3.35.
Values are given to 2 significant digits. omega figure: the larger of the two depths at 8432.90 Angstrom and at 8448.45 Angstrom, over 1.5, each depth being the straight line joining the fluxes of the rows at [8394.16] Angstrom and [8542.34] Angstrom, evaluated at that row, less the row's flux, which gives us 1.7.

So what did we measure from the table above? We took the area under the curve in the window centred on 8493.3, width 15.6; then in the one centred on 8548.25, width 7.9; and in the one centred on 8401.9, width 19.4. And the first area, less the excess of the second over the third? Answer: 730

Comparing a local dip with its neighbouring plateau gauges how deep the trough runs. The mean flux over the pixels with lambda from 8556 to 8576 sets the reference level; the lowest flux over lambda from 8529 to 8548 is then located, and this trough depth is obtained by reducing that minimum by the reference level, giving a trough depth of -2.5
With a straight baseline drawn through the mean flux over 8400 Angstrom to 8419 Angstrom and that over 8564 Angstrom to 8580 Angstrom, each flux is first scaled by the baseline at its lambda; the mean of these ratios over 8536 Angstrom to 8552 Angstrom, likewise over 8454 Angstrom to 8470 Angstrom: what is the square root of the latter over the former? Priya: 1.02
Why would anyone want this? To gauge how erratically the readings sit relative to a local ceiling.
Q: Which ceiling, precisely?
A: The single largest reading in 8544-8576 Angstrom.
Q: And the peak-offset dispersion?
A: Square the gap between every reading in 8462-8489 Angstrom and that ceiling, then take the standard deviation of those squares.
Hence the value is 4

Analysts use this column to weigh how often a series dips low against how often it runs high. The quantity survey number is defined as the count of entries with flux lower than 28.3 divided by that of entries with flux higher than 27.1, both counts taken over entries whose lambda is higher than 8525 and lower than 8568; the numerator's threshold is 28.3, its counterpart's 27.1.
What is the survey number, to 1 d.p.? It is 1.2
